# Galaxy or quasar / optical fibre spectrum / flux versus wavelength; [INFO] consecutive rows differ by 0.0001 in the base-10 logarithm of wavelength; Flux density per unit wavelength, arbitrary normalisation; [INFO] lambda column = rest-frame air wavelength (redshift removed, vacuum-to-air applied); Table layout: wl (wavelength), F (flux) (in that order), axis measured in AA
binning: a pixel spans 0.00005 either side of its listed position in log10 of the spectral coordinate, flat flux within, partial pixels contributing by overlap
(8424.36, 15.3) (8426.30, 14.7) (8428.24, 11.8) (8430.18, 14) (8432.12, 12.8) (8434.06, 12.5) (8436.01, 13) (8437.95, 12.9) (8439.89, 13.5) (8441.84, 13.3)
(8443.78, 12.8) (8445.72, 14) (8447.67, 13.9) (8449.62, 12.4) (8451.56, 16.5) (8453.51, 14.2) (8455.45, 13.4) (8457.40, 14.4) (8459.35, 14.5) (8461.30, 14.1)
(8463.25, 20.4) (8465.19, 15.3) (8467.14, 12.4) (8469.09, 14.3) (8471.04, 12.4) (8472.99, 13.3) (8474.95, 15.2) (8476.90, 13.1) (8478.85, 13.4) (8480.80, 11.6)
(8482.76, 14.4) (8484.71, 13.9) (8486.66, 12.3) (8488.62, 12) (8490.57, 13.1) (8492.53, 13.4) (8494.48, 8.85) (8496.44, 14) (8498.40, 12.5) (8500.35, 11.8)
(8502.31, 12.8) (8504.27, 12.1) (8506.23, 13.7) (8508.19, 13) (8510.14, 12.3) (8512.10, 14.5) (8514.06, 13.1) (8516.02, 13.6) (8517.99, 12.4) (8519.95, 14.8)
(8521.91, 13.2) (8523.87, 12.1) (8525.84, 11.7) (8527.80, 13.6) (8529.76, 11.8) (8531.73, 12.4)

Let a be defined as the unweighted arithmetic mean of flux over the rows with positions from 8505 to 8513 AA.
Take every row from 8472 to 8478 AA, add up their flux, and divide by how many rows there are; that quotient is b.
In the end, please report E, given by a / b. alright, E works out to 0.96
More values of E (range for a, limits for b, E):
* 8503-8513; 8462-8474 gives 0.89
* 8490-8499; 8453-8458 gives 0.88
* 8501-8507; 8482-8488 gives 0.95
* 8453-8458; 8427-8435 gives 1.10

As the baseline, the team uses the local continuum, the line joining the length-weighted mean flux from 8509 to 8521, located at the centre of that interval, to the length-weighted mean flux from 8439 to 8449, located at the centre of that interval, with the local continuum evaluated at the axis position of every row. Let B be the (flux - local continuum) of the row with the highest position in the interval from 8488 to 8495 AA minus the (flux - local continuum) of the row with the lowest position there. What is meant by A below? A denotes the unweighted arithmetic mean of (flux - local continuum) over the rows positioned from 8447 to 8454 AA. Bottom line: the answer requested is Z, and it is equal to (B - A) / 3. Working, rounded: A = 0.8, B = -3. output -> -1.3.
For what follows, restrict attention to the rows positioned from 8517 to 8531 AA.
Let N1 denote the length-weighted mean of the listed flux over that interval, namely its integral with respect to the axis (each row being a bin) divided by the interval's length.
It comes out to 12.8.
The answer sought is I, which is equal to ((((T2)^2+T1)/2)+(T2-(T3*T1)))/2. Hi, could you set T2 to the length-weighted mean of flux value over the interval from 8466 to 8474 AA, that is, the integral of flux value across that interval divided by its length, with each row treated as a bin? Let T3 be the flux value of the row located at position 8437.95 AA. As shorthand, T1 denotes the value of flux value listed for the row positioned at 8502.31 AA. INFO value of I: -30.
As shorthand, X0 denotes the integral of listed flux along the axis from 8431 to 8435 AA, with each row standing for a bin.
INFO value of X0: 50.8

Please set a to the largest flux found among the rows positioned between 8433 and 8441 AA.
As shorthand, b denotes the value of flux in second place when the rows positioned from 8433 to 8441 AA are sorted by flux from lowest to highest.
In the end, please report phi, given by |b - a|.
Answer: 0.6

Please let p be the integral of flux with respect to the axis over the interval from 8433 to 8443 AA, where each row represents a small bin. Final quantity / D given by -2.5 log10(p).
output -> -5.29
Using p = 130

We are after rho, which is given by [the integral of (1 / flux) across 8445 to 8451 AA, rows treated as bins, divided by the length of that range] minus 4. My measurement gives -3.93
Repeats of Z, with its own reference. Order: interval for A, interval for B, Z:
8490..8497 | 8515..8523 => 0.2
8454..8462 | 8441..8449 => 0.0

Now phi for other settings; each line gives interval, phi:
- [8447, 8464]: 7.0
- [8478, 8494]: 2.4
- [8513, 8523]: 1.7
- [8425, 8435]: 2.2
